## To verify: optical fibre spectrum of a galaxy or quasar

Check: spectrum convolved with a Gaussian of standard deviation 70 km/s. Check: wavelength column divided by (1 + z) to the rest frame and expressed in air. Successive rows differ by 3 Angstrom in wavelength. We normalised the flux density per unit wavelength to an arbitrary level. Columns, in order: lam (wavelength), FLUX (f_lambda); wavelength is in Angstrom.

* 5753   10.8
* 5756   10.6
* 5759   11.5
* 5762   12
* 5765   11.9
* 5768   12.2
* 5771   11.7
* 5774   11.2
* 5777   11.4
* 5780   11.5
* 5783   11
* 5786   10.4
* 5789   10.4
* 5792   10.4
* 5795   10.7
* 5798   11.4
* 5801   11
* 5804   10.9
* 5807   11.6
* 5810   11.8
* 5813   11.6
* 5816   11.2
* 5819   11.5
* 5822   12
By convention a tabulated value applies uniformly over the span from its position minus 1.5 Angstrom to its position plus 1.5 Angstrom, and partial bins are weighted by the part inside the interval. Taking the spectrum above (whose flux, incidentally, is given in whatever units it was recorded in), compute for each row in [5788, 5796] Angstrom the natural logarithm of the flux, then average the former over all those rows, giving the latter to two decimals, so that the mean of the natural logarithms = 2.35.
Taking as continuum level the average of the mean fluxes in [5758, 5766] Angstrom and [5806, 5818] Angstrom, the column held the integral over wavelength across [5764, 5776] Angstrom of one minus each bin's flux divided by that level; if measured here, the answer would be -0.1 Angstrom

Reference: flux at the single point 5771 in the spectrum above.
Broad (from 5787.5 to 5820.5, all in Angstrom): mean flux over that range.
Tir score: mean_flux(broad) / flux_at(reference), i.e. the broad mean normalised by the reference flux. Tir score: 0.95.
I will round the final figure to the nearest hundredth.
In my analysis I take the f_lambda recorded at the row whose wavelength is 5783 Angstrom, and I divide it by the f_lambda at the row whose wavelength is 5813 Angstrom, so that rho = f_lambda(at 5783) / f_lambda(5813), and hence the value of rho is 0.95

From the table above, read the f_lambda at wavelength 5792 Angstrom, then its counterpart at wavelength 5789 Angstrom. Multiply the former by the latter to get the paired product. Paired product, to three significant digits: 108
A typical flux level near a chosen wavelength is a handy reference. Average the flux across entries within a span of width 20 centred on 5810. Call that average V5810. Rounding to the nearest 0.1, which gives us 11.4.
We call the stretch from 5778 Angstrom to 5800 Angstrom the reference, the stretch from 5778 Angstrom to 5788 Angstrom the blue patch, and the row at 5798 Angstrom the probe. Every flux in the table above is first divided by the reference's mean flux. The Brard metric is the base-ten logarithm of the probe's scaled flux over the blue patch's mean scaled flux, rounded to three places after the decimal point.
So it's 0.017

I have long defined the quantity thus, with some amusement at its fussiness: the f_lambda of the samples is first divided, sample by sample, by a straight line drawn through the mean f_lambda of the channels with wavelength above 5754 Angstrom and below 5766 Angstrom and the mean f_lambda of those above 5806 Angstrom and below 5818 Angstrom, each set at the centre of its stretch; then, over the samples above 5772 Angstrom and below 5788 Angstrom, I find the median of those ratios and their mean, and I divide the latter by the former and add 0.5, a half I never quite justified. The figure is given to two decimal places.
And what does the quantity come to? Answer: 1.49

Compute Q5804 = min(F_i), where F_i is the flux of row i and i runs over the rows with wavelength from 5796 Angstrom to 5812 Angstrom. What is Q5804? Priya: 10.9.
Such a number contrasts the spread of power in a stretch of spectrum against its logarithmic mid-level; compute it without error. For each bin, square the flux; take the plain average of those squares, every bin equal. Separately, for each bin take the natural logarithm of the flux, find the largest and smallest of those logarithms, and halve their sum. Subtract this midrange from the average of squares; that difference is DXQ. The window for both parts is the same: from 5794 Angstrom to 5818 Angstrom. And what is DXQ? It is 125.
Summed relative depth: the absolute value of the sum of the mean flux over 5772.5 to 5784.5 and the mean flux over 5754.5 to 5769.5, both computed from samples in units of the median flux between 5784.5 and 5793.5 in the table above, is 2.20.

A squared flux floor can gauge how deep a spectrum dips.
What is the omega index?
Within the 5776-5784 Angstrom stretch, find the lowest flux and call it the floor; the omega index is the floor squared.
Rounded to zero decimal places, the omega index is 121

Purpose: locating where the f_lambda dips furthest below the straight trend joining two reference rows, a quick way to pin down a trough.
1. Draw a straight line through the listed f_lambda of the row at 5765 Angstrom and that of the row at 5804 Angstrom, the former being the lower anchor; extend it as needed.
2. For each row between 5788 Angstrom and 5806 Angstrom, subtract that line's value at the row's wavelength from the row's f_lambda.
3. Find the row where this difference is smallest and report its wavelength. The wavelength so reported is 5789 Angstrom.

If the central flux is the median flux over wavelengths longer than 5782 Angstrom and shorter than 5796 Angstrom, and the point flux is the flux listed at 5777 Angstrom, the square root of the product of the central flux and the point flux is 10.9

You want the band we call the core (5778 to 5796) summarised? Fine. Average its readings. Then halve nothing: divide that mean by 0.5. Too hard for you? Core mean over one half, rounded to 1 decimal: 21.5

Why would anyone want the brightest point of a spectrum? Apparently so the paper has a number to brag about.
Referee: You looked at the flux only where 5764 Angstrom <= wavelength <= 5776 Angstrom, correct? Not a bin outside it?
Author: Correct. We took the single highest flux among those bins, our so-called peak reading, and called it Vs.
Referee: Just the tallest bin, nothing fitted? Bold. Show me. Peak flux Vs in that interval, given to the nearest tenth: 12.2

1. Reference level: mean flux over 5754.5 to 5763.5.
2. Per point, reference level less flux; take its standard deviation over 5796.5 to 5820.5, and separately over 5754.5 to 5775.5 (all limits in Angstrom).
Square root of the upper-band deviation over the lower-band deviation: 0.76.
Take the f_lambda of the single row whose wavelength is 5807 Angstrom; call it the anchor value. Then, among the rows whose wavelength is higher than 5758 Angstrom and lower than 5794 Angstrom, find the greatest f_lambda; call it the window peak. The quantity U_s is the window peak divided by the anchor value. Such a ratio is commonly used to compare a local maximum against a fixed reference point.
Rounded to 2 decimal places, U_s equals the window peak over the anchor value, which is 1.05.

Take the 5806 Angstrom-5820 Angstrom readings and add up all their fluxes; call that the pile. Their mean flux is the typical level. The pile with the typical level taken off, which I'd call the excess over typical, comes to 46.2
